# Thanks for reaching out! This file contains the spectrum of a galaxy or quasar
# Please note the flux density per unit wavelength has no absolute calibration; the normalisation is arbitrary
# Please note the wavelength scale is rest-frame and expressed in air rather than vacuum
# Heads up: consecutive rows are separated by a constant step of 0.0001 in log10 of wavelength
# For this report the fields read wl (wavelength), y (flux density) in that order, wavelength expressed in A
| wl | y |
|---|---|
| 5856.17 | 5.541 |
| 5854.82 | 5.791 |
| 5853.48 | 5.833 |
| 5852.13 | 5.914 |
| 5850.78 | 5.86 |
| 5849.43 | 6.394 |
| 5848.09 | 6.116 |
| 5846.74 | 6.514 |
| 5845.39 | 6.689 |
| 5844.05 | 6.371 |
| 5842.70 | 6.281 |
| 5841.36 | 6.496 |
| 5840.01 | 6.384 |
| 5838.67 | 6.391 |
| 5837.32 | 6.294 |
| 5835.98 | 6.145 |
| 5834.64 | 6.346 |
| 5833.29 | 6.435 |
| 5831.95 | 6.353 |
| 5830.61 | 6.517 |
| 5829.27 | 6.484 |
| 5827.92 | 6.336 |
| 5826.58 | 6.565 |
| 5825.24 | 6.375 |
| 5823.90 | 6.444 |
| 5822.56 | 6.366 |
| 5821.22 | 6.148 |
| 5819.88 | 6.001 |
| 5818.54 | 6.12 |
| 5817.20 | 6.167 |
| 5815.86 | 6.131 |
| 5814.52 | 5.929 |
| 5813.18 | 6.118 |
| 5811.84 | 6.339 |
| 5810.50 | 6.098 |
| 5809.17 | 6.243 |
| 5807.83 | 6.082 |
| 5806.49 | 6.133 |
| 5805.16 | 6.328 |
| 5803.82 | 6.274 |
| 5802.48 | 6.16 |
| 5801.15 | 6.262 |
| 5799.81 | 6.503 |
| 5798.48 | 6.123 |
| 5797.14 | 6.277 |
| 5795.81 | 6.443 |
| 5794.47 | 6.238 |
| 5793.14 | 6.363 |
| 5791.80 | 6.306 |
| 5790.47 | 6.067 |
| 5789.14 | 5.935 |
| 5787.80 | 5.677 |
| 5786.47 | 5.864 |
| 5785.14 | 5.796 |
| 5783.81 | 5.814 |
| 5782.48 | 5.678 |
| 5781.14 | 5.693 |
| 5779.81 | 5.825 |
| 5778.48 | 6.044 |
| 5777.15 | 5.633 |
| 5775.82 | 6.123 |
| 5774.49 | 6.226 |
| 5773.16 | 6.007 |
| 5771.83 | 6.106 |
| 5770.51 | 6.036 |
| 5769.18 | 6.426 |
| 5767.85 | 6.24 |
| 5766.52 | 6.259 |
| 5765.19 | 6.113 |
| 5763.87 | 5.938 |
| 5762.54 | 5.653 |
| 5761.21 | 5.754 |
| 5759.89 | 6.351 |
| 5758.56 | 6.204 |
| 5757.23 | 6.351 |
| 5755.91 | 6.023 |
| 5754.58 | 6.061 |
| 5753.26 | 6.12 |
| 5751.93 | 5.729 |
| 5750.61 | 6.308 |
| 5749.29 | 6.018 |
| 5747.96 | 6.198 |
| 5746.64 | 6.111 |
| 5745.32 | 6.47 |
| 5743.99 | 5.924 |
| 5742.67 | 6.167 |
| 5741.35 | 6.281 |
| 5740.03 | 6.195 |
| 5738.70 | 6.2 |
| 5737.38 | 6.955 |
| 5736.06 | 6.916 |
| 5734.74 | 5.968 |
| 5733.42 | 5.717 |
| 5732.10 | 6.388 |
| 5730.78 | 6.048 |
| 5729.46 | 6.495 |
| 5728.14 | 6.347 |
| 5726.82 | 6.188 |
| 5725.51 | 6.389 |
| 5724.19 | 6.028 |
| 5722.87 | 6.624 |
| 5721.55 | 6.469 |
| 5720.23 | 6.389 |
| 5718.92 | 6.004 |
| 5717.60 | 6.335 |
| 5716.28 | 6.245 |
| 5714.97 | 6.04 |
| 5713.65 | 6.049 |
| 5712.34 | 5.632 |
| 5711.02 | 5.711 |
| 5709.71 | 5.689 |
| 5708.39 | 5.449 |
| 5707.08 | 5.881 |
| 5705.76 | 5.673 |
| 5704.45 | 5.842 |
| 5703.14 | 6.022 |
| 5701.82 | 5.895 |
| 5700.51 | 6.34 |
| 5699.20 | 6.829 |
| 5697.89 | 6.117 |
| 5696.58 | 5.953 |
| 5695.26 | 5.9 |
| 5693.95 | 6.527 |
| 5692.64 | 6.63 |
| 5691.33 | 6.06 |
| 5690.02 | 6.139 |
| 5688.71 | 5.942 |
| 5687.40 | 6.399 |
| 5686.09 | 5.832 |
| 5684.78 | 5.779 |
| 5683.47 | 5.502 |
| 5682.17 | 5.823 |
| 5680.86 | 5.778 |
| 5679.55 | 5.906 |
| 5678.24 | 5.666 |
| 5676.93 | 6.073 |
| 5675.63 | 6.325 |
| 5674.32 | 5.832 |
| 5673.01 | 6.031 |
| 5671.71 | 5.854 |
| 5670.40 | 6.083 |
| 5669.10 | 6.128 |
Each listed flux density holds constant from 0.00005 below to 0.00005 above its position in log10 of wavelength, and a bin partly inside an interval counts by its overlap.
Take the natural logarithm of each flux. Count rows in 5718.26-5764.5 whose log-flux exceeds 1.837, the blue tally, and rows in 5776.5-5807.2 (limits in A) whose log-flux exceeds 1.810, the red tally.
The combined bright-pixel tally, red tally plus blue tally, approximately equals 26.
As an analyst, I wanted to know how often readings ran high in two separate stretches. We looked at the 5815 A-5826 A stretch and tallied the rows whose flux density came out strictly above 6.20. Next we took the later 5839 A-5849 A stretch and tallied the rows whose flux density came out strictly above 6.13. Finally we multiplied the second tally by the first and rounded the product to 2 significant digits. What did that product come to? 18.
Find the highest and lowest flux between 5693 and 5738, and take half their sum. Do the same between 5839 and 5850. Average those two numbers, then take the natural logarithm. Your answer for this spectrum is 1.84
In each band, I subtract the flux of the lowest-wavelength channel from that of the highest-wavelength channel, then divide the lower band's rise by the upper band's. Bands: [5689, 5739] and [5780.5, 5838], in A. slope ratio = 0.1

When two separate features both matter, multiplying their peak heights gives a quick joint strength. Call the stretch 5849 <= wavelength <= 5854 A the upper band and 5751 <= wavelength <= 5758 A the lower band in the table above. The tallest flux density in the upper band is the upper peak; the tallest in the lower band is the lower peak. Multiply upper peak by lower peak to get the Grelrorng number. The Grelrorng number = 40.61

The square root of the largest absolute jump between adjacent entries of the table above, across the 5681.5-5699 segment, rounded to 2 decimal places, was 0.79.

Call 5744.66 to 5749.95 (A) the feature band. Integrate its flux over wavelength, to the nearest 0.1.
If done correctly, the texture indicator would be 32.8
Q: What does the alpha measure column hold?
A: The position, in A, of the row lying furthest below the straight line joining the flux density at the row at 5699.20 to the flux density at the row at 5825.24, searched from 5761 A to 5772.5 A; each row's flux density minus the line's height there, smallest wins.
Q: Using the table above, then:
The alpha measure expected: 5762.54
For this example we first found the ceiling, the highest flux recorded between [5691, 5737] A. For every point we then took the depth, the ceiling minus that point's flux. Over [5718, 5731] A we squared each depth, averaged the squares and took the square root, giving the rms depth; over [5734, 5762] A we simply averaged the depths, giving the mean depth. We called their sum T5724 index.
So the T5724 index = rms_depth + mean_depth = 1.4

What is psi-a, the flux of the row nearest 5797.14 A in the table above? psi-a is 6.277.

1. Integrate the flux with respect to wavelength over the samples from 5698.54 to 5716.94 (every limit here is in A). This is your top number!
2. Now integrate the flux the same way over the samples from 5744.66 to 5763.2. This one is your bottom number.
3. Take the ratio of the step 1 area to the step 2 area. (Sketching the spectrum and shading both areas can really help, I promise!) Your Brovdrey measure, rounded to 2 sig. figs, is 0.97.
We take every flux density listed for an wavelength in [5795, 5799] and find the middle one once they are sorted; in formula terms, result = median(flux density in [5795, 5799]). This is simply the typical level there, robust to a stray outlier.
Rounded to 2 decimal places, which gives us 6.28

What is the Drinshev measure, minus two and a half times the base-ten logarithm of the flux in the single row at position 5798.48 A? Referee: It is -1.97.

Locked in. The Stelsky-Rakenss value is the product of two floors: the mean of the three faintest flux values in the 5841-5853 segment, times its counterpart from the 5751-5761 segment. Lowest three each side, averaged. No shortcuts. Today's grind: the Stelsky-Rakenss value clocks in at 35.4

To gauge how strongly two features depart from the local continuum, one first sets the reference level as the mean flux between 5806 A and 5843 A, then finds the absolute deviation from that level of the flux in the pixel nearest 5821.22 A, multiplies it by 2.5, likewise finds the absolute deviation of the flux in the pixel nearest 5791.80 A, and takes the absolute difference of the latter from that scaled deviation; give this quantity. 0.29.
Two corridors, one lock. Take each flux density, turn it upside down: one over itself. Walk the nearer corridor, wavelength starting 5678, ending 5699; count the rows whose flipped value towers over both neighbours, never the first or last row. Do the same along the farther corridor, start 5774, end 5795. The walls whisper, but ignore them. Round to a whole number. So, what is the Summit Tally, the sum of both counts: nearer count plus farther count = 9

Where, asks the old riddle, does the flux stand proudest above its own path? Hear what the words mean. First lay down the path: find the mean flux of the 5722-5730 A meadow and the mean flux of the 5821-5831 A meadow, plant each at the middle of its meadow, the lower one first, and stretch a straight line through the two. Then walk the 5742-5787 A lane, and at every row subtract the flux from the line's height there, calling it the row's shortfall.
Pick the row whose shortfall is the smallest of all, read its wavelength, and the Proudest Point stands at 5745.32 A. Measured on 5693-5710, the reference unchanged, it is 5699.20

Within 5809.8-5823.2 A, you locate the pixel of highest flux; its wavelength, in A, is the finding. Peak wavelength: 5822.56 A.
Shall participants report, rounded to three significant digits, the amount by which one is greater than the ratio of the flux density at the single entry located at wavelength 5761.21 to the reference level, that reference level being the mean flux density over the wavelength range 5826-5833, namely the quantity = 0.108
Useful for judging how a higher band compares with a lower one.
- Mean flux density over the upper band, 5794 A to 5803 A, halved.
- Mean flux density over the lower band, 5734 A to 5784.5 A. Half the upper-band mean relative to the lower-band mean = 0.515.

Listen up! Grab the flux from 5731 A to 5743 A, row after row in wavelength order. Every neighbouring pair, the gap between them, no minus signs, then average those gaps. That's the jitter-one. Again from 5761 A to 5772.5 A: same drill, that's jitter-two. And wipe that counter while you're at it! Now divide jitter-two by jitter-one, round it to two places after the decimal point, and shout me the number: 0.48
